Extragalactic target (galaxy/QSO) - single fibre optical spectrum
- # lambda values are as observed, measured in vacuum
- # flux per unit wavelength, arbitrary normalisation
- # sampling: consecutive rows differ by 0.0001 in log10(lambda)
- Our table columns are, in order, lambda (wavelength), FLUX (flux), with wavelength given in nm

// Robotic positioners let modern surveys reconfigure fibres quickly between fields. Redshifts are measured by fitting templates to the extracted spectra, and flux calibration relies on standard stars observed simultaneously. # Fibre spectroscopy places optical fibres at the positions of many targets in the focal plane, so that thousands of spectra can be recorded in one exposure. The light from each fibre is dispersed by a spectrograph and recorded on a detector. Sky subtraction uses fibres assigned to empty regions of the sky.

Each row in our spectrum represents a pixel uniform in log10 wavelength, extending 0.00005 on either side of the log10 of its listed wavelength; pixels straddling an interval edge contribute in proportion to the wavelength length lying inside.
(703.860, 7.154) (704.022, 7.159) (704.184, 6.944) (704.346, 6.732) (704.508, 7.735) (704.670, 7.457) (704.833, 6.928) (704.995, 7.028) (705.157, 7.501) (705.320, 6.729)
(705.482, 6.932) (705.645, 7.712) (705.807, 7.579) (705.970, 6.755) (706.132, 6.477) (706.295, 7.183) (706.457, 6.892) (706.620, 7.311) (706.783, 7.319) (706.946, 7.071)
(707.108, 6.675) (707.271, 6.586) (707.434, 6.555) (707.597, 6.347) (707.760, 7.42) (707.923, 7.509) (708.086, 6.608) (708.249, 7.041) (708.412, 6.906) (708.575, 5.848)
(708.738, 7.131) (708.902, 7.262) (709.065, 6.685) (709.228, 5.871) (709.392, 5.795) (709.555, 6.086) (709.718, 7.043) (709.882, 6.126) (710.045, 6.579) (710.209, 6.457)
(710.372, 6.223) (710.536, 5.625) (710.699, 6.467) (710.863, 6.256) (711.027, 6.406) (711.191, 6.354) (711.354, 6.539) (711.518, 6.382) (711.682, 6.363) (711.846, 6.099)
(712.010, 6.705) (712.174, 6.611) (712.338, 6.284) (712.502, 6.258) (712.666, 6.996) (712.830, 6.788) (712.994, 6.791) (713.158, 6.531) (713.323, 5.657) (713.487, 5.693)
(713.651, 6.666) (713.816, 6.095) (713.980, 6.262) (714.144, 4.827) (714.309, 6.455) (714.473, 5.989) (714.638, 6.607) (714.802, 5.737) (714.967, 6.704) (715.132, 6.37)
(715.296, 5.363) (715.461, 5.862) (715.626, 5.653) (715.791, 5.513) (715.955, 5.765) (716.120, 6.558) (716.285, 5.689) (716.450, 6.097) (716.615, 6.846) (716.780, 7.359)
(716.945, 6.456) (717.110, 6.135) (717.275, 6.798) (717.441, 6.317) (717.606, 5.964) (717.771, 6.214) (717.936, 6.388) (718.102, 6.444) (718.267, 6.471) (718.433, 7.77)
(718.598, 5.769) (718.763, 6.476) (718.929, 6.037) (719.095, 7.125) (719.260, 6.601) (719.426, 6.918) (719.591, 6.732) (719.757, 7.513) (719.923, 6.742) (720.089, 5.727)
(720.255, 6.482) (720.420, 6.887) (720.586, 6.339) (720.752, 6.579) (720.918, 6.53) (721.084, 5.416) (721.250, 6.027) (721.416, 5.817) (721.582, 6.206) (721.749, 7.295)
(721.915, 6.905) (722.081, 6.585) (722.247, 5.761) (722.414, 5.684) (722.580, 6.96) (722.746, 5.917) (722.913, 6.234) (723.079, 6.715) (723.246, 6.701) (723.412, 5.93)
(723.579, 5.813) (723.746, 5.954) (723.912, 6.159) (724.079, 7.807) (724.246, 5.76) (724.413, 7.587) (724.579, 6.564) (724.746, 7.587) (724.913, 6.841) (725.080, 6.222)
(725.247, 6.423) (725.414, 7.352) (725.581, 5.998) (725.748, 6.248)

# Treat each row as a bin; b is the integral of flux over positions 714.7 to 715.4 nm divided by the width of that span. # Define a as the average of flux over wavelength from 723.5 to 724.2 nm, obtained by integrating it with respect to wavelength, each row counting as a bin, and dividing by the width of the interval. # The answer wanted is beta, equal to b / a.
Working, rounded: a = 6.40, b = 6.06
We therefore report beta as 0.95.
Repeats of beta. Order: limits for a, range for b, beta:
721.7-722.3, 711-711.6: 0.97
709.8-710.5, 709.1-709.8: 0.99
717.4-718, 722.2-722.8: 0.98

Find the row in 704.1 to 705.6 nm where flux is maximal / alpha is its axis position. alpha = 704.508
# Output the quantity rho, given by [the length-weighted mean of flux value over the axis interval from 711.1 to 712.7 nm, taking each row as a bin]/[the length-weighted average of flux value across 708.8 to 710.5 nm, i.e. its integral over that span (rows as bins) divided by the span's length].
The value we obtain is 1.01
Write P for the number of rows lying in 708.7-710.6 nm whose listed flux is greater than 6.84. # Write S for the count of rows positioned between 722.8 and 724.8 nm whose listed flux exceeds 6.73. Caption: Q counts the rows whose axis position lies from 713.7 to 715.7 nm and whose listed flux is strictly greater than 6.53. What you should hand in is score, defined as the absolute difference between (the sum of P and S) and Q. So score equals 4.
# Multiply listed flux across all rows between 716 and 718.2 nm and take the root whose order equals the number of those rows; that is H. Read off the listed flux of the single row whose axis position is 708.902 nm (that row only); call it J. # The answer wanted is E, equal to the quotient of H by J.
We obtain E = 0.88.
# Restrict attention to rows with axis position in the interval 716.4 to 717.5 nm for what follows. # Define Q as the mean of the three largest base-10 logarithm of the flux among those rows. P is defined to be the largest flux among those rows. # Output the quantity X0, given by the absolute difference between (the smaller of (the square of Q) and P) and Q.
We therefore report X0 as 0.131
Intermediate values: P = 7.359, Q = 0.84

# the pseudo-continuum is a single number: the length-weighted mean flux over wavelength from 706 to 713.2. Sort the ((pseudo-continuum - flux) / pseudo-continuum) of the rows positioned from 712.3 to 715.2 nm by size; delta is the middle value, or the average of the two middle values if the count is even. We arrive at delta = 0.042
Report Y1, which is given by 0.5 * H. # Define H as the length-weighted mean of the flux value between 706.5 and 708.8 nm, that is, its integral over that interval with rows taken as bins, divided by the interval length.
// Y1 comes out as 3.44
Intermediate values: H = 6.9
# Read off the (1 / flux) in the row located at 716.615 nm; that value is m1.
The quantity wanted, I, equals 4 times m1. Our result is 0.58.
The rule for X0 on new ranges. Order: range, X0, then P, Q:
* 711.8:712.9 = 0.138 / 6.996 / 0.83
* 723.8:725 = 0.102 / 7.807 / 0.88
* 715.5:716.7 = 0.152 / 6.846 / 0.81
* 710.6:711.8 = 0.153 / 6.539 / 0.81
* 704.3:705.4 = 0.107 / 7.735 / 0.88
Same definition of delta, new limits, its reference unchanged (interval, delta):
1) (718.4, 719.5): 0.000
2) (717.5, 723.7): 0.020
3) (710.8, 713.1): 0.032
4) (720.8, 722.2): 0.036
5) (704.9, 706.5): -0.057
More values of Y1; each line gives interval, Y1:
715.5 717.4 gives 3.13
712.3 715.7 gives 3.09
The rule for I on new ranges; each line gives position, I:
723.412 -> 0.67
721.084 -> 0.74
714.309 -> 0.62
